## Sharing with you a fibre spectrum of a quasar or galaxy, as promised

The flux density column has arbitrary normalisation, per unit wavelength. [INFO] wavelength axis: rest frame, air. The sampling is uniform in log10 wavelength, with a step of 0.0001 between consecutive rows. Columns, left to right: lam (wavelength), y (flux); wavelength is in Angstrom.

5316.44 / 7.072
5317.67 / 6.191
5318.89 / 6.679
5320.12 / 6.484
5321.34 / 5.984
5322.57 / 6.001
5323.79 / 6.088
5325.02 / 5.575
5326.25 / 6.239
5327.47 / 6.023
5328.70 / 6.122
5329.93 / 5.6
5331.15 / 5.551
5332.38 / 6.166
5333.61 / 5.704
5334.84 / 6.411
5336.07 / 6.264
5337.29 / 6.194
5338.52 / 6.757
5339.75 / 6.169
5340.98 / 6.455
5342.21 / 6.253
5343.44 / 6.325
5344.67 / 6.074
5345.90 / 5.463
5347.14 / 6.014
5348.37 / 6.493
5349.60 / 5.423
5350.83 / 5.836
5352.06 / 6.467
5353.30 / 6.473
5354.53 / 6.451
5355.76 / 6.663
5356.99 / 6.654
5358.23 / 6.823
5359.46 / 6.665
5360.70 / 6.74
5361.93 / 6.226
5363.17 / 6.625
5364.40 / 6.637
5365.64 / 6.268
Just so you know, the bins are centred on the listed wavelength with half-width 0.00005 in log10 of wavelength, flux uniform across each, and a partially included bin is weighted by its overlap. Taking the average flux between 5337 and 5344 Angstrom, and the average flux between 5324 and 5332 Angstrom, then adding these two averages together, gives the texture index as 12.2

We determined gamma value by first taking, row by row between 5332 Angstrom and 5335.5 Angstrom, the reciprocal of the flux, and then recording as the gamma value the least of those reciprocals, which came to 0.156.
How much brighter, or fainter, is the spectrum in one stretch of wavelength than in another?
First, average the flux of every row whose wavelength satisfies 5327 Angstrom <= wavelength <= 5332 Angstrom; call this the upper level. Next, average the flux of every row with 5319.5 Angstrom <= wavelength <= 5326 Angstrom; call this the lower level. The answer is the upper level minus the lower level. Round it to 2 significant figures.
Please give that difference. -0.20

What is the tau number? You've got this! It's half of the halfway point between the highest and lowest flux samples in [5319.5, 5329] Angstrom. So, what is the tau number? 3.01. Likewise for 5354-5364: 3.26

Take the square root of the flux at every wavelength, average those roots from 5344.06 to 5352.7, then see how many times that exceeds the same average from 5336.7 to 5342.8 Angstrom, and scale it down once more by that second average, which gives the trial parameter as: 0.38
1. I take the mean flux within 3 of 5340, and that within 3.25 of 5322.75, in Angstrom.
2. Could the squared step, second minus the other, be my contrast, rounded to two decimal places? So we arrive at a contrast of 0.12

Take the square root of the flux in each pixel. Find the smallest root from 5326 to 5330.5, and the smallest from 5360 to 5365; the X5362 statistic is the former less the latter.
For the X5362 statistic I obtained -0.129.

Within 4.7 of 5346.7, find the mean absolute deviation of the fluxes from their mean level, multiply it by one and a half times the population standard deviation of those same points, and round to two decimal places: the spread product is 0.17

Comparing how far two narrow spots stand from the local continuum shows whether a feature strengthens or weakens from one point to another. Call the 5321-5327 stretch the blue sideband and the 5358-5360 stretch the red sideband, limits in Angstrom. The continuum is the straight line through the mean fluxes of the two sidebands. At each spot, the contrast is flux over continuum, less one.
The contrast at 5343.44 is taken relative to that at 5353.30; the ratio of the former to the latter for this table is 1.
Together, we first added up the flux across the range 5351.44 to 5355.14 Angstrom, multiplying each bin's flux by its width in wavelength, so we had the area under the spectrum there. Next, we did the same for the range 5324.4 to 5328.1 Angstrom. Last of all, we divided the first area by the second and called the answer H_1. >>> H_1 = 1.09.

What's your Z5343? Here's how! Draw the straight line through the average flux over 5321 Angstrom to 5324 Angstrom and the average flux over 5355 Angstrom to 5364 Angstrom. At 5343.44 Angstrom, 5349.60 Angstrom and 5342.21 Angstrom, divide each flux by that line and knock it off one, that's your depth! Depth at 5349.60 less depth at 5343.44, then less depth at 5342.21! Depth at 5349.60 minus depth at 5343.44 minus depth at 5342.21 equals 0.14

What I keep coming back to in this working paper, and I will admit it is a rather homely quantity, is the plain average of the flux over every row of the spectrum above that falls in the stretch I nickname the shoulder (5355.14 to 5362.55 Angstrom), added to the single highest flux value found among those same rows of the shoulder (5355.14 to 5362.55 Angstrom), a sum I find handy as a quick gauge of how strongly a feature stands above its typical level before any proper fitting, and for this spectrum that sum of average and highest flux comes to 13.5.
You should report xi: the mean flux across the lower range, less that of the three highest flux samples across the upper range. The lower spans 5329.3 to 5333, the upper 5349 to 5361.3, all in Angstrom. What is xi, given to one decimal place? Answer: -1.0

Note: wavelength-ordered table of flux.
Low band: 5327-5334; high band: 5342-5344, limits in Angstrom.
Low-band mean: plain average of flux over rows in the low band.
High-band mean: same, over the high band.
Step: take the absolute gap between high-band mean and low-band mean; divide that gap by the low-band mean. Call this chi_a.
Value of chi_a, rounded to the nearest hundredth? 0.07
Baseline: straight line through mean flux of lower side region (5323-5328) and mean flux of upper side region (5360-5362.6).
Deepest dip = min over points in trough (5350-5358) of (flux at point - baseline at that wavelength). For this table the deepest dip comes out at -0.50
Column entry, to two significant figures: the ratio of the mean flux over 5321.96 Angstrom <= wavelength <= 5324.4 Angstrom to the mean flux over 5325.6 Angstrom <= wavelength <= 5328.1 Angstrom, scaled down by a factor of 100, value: 0.0099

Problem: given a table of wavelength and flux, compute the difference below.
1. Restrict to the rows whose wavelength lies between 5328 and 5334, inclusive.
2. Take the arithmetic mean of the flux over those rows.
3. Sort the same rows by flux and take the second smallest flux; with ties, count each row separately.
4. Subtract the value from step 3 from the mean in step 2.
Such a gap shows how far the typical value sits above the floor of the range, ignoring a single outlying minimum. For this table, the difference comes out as 0.23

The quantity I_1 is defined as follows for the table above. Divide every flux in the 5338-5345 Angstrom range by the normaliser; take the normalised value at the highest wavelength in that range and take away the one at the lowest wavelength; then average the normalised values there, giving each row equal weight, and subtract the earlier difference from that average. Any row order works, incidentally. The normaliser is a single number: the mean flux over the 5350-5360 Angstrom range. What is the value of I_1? 1.08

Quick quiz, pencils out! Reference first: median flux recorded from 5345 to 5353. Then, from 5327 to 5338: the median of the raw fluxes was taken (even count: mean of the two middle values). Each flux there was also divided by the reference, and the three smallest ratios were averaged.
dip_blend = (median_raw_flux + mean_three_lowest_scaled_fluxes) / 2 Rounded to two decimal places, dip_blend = 3.54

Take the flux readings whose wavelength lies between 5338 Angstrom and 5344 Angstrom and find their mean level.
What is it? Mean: 6.39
